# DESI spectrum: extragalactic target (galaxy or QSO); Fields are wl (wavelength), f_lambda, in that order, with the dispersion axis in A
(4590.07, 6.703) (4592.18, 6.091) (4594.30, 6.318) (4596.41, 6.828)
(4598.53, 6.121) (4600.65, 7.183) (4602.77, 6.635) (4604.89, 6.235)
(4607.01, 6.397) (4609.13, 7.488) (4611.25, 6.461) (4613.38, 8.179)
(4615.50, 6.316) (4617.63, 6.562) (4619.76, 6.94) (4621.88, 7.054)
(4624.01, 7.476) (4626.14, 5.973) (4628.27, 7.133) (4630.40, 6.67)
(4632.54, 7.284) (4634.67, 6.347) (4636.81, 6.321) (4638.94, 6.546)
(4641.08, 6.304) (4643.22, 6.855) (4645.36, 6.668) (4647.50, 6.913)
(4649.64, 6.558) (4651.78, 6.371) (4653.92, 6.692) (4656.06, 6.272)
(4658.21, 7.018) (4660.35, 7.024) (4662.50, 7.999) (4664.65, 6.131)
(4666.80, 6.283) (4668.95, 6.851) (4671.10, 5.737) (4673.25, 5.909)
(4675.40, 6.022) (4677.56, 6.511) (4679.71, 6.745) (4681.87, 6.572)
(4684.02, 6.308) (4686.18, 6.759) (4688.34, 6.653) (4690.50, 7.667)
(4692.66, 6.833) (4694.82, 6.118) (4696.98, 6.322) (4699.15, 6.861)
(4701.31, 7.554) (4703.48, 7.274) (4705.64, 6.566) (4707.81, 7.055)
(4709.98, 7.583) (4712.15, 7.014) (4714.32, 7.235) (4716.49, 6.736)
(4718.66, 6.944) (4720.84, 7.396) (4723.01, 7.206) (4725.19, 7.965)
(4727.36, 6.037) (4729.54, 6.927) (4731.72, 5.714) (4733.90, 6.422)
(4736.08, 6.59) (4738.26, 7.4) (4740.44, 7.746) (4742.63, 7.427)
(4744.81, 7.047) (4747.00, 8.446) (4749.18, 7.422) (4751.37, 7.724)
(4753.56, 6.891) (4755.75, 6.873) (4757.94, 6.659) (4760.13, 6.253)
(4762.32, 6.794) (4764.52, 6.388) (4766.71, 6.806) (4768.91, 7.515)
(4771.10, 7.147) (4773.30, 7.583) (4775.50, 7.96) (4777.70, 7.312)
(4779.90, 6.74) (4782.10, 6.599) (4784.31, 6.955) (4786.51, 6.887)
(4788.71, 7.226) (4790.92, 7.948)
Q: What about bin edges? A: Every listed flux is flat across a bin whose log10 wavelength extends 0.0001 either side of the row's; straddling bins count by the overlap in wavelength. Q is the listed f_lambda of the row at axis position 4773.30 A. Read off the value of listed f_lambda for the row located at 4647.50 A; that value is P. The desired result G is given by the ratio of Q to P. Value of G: 1.10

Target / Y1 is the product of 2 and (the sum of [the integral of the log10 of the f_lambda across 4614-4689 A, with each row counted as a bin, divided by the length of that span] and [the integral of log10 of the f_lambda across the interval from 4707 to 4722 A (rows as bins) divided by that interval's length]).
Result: 3.35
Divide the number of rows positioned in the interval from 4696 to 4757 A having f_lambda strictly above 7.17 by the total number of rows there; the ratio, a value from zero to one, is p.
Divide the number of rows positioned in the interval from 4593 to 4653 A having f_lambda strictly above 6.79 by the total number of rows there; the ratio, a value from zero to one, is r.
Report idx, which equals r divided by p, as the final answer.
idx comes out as 1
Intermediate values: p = 0.46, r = 0.39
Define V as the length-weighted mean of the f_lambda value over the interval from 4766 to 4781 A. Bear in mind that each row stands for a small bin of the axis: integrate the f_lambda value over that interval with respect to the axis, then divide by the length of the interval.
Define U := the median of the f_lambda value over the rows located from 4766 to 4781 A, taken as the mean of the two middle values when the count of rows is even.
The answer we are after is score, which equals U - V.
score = 0.005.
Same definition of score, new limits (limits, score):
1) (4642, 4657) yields 0.047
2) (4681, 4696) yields -0.051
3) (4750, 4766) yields -0.014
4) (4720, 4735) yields 0.126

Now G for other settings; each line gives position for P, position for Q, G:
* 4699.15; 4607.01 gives 0.93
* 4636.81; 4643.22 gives 1.08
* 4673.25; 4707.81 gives 1.19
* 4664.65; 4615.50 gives 1.03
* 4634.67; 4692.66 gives 1.08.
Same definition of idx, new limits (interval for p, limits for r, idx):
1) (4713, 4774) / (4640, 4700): 1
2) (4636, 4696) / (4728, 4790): 10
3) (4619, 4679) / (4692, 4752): 7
